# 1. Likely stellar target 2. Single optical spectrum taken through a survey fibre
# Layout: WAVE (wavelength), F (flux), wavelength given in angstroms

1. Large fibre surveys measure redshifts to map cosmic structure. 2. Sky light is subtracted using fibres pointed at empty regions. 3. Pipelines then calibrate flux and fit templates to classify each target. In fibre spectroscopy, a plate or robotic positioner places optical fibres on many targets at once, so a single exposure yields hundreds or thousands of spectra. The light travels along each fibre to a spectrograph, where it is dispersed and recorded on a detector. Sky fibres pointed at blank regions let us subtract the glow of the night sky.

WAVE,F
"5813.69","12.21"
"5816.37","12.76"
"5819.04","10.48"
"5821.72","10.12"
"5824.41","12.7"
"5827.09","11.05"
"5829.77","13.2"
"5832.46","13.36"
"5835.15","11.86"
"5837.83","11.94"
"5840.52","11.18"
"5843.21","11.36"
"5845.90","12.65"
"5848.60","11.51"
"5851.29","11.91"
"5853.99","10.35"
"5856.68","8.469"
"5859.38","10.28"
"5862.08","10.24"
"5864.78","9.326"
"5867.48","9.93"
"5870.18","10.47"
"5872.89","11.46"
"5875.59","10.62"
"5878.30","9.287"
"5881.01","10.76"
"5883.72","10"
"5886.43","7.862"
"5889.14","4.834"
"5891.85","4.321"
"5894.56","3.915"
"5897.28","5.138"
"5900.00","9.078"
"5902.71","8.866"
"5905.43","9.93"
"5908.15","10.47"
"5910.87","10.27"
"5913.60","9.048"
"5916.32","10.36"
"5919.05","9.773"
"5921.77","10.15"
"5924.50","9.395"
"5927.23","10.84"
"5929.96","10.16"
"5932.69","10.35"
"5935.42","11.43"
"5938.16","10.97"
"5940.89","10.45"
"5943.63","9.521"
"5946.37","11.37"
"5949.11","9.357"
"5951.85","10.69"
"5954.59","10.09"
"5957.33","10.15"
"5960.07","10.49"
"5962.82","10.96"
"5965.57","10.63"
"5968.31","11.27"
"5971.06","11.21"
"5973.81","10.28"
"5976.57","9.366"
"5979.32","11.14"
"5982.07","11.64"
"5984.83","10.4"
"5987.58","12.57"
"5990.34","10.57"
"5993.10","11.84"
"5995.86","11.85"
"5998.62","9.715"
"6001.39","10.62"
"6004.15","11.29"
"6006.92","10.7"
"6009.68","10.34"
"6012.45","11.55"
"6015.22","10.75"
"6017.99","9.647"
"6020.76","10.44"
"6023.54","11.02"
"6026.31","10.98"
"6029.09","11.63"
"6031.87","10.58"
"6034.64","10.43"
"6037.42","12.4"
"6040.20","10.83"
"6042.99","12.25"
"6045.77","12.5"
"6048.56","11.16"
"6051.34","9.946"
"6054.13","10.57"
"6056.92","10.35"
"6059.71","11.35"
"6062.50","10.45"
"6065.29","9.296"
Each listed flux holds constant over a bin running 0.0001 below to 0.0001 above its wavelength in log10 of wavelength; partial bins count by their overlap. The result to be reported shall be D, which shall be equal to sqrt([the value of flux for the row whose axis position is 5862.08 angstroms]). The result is 3.20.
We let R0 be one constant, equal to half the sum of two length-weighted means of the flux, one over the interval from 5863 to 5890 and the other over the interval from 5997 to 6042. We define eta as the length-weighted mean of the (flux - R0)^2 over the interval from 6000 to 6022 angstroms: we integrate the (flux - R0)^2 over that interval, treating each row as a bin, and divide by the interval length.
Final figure 0.5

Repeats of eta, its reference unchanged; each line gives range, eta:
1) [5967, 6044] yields 1.2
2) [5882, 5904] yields 16.8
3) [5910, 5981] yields 0.5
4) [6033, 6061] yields 1.7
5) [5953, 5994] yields 1.0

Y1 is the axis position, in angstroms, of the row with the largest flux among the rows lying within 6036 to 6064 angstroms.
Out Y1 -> 6045.77 angstroms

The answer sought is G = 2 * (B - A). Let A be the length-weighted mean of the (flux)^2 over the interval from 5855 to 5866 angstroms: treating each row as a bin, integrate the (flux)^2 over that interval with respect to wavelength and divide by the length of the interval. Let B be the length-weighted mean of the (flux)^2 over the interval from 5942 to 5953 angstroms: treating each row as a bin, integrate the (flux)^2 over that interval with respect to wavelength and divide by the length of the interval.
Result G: 25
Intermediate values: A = 93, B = 105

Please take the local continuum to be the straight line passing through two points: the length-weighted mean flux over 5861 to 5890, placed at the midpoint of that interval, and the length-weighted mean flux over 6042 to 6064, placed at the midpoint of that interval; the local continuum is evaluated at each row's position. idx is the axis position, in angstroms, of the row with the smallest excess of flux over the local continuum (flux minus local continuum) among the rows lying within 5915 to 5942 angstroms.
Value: 5924.50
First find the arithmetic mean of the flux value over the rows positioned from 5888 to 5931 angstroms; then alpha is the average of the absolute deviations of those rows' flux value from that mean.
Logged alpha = 2.0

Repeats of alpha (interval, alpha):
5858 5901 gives 2.1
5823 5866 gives 1.1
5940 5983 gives 0.6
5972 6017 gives 0.7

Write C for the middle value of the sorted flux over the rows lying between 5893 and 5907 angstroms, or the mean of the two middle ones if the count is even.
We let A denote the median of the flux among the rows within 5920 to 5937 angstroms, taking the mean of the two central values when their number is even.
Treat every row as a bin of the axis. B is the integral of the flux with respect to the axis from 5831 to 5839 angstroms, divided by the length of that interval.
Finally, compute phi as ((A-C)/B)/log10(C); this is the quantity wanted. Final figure 0.12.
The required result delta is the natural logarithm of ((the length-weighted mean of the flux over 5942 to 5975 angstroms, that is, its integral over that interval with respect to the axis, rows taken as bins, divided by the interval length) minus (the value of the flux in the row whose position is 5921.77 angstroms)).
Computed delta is -1.0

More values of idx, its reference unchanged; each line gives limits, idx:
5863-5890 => 5889.14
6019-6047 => 6034.64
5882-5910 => 5894.56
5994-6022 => 6017.99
